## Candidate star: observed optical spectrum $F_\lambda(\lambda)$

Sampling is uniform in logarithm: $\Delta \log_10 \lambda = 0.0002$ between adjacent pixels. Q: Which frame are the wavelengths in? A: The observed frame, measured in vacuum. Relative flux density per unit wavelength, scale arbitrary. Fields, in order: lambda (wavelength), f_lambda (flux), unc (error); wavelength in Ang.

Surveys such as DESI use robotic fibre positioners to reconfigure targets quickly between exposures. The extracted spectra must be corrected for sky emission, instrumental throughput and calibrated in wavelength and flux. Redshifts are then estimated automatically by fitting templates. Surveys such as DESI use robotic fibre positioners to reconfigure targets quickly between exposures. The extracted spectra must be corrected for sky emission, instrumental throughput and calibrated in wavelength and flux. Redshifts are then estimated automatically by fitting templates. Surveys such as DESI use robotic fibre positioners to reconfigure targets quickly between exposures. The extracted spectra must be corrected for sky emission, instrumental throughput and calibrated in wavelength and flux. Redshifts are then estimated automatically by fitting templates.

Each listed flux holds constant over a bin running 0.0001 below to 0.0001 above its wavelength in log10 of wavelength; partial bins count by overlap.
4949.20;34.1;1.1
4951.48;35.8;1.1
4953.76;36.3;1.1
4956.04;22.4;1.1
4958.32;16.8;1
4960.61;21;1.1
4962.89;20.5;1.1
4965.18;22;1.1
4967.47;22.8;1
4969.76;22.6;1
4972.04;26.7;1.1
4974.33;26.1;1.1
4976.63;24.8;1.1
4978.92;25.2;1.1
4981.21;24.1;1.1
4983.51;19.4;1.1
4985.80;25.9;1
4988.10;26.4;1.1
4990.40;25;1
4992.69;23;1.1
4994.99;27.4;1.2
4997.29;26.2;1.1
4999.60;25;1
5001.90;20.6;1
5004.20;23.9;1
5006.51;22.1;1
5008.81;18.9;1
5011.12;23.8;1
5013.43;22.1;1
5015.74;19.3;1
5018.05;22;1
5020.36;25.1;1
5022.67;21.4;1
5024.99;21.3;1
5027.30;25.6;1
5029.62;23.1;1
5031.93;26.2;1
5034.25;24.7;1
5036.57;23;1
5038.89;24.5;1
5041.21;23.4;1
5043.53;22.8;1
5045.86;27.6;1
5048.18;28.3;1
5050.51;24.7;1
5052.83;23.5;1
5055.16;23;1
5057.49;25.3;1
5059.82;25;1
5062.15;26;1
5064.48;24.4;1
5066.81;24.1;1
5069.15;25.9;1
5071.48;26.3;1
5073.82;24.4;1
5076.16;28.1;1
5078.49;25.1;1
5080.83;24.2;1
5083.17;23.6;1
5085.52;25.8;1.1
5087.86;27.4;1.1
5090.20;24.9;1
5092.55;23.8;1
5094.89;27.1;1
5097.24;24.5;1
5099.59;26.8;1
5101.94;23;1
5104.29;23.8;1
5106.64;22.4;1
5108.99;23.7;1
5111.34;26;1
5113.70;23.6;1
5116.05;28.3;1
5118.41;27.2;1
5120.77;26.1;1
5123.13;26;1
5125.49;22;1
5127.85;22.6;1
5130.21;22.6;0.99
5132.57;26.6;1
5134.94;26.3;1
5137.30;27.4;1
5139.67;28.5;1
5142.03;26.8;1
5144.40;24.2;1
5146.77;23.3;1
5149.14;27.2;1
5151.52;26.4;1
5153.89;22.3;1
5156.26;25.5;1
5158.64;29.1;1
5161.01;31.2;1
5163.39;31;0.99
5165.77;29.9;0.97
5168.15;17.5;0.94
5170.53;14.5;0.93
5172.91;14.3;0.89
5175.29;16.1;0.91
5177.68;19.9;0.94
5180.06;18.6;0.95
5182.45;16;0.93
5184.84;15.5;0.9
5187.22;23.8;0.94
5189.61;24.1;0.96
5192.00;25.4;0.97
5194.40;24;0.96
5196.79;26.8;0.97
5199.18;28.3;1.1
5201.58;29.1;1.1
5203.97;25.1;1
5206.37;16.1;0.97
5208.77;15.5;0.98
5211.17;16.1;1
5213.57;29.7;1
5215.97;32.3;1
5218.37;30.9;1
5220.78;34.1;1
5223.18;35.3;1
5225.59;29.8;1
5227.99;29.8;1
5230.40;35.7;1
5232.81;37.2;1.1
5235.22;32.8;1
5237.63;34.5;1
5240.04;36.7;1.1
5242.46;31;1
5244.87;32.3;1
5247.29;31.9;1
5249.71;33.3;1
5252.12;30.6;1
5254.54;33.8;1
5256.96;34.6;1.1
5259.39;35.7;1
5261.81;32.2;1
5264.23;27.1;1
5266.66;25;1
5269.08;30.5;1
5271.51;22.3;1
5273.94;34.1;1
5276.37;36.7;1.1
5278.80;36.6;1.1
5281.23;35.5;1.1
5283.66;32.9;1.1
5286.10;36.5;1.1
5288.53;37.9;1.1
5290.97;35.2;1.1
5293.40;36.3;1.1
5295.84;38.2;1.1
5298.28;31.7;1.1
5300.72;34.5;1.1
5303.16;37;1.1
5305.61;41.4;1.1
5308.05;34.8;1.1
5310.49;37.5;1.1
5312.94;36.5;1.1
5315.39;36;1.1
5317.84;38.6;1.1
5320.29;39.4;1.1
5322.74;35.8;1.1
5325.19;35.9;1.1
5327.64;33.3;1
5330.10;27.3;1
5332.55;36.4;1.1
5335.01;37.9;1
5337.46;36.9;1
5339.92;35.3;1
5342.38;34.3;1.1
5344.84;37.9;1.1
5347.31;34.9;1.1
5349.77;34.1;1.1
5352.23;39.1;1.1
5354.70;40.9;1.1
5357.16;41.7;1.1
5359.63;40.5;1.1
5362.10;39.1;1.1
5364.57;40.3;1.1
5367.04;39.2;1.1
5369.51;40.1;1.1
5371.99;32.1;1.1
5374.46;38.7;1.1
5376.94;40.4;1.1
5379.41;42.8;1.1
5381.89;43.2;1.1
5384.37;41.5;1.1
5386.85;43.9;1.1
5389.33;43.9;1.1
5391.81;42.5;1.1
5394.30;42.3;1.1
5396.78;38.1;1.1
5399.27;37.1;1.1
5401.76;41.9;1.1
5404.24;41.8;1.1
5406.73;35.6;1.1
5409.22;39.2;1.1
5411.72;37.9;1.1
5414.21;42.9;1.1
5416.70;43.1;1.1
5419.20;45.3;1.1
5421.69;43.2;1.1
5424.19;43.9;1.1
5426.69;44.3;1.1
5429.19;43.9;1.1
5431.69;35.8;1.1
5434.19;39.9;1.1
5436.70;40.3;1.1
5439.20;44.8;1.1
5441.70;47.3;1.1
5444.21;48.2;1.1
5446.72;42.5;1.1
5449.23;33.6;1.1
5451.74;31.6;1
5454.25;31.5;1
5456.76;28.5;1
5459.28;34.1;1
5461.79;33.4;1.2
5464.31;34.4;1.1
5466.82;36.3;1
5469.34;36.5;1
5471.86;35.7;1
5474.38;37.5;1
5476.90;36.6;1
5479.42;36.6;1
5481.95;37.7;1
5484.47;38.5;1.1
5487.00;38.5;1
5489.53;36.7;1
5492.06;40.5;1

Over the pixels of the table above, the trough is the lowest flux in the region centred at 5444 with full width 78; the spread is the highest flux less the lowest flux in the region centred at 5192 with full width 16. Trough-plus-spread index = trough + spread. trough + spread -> 41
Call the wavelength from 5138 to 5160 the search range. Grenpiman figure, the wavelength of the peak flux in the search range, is 5158.64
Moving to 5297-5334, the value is 5305.61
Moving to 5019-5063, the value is 5048.18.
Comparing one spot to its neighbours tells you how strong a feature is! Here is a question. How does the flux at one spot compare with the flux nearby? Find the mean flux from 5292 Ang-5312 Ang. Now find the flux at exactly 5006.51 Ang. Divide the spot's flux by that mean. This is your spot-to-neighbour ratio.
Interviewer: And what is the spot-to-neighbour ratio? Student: 0.61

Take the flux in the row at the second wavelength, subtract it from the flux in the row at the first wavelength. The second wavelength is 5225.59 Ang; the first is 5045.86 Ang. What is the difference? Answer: -2.2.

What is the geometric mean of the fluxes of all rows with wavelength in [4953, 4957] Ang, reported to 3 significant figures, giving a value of 28.5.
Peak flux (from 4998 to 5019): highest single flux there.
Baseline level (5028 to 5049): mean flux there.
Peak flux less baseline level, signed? 0.2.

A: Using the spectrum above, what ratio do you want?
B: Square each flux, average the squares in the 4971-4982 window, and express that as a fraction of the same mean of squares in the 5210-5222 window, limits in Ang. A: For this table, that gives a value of 0.75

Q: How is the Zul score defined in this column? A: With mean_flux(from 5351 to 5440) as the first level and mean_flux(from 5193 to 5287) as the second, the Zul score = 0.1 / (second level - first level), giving -0.0097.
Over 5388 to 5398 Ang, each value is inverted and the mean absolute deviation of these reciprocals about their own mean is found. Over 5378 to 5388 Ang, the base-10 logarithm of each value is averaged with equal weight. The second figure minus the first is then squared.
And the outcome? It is 2.66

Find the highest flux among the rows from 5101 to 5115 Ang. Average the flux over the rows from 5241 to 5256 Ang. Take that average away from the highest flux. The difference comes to -6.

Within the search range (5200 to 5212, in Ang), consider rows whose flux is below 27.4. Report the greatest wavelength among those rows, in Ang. 5211.17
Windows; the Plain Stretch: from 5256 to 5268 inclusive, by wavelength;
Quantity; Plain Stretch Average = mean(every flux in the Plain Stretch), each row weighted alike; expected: 31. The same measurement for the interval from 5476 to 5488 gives 38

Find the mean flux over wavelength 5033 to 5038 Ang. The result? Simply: 23.9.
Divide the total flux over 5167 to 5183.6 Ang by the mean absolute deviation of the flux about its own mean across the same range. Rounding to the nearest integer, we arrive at 69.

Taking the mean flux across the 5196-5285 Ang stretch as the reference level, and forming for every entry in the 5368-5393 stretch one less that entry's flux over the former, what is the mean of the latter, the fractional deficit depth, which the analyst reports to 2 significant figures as -0.34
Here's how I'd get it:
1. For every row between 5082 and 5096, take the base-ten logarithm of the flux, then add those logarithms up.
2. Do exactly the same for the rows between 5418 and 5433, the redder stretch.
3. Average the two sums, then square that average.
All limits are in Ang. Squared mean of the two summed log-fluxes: 83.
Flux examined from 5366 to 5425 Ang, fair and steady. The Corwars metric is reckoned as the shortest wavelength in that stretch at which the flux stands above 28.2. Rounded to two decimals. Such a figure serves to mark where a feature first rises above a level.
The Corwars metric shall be 5367.04 Ang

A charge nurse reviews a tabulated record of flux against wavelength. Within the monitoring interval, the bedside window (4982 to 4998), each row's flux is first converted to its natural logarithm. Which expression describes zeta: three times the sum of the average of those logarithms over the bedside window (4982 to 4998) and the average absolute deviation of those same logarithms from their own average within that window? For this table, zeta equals 9.87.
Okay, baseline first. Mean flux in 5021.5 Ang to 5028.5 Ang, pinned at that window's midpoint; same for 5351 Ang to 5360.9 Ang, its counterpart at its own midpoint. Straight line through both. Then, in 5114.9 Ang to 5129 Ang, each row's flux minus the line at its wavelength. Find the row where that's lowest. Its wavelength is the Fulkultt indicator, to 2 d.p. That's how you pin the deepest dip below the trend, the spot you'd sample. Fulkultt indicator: 5125.49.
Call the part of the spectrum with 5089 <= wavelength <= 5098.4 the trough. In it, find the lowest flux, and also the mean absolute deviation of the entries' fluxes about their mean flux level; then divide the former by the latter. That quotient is 24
